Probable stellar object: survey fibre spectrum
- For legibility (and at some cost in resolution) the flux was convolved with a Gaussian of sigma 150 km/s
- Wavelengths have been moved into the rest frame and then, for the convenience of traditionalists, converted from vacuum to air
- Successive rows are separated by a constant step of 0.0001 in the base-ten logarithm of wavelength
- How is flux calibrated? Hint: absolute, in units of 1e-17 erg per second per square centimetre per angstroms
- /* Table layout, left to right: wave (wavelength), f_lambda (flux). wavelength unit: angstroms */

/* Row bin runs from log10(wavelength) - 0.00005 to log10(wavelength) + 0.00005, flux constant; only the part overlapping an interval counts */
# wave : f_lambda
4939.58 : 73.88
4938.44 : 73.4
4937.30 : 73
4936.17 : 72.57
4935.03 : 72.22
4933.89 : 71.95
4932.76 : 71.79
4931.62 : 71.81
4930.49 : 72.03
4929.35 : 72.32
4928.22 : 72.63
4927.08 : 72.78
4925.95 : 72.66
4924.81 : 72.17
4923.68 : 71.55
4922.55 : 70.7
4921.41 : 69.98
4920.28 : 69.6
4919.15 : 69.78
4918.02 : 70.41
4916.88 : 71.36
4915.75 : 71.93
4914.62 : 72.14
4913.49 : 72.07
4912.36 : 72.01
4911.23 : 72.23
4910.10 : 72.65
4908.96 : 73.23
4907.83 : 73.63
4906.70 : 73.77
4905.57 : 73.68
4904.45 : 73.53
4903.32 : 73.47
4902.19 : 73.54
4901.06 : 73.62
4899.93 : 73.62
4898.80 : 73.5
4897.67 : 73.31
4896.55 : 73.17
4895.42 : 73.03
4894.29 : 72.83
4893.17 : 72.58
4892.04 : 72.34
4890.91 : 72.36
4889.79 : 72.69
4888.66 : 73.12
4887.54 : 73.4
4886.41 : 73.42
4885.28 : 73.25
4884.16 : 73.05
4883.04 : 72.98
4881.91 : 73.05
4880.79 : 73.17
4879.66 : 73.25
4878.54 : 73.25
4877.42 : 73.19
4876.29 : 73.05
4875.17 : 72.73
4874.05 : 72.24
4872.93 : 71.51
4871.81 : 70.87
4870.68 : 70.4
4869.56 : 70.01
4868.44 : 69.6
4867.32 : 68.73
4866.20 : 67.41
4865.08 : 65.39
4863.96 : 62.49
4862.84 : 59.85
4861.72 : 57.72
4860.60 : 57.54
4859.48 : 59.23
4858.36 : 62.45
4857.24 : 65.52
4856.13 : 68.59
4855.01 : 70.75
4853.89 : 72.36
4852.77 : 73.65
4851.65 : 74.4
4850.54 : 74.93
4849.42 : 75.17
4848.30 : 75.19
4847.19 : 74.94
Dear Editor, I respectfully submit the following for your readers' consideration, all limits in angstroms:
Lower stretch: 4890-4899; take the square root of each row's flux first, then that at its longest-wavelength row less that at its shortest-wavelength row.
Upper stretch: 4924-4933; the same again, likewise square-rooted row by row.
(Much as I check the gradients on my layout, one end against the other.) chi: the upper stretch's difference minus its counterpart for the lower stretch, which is -0.1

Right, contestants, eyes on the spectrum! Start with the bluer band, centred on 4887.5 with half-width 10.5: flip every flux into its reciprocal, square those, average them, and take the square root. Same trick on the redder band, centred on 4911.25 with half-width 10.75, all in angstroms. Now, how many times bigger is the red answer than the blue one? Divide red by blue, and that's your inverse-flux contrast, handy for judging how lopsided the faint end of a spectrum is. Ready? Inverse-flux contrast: 1.01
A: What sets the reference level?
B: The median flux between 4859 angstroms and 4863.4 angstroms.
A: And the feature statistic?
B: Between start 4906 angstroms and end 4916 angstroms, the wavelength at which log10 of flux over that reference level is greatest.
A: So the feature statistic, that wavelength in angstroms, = 4906.70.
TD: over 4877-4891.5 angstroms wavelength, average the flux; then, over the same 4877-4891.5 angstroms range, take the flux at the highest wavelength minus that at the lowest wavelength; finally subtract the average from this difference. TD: -73.9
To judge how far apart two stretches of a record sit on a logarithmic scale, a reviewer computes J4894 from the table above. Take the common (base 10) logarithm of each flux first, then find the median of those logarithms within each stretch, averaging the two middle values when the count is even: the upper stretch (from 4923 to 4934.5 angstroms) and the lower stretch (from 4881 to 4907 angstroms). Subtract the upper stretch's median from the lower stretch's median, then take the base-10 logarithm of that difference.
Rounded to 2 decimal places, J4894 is -2.16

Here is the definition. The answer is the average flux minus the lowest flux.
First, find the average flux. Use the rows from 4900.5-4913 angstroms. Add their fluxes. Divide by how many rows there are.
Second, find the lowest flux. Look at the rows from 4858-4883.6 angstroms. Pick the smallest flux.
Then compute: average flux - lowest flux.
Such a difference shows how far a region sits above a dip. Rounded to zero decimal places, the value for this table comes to 16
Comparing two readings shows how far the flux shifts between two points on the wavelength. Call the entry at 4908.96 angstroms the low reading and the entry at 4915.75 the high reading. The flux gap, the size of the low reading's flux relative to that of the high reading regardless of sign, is 1.3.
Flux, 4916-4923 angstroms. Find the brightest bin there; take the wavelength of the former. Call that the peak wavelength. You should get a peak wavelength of 4916.88 angstroms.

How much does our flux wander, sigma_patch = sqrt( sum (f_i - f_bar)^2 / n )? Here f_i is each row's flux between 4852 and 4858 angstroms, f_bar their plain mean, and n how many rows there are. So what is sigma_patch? 2.9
